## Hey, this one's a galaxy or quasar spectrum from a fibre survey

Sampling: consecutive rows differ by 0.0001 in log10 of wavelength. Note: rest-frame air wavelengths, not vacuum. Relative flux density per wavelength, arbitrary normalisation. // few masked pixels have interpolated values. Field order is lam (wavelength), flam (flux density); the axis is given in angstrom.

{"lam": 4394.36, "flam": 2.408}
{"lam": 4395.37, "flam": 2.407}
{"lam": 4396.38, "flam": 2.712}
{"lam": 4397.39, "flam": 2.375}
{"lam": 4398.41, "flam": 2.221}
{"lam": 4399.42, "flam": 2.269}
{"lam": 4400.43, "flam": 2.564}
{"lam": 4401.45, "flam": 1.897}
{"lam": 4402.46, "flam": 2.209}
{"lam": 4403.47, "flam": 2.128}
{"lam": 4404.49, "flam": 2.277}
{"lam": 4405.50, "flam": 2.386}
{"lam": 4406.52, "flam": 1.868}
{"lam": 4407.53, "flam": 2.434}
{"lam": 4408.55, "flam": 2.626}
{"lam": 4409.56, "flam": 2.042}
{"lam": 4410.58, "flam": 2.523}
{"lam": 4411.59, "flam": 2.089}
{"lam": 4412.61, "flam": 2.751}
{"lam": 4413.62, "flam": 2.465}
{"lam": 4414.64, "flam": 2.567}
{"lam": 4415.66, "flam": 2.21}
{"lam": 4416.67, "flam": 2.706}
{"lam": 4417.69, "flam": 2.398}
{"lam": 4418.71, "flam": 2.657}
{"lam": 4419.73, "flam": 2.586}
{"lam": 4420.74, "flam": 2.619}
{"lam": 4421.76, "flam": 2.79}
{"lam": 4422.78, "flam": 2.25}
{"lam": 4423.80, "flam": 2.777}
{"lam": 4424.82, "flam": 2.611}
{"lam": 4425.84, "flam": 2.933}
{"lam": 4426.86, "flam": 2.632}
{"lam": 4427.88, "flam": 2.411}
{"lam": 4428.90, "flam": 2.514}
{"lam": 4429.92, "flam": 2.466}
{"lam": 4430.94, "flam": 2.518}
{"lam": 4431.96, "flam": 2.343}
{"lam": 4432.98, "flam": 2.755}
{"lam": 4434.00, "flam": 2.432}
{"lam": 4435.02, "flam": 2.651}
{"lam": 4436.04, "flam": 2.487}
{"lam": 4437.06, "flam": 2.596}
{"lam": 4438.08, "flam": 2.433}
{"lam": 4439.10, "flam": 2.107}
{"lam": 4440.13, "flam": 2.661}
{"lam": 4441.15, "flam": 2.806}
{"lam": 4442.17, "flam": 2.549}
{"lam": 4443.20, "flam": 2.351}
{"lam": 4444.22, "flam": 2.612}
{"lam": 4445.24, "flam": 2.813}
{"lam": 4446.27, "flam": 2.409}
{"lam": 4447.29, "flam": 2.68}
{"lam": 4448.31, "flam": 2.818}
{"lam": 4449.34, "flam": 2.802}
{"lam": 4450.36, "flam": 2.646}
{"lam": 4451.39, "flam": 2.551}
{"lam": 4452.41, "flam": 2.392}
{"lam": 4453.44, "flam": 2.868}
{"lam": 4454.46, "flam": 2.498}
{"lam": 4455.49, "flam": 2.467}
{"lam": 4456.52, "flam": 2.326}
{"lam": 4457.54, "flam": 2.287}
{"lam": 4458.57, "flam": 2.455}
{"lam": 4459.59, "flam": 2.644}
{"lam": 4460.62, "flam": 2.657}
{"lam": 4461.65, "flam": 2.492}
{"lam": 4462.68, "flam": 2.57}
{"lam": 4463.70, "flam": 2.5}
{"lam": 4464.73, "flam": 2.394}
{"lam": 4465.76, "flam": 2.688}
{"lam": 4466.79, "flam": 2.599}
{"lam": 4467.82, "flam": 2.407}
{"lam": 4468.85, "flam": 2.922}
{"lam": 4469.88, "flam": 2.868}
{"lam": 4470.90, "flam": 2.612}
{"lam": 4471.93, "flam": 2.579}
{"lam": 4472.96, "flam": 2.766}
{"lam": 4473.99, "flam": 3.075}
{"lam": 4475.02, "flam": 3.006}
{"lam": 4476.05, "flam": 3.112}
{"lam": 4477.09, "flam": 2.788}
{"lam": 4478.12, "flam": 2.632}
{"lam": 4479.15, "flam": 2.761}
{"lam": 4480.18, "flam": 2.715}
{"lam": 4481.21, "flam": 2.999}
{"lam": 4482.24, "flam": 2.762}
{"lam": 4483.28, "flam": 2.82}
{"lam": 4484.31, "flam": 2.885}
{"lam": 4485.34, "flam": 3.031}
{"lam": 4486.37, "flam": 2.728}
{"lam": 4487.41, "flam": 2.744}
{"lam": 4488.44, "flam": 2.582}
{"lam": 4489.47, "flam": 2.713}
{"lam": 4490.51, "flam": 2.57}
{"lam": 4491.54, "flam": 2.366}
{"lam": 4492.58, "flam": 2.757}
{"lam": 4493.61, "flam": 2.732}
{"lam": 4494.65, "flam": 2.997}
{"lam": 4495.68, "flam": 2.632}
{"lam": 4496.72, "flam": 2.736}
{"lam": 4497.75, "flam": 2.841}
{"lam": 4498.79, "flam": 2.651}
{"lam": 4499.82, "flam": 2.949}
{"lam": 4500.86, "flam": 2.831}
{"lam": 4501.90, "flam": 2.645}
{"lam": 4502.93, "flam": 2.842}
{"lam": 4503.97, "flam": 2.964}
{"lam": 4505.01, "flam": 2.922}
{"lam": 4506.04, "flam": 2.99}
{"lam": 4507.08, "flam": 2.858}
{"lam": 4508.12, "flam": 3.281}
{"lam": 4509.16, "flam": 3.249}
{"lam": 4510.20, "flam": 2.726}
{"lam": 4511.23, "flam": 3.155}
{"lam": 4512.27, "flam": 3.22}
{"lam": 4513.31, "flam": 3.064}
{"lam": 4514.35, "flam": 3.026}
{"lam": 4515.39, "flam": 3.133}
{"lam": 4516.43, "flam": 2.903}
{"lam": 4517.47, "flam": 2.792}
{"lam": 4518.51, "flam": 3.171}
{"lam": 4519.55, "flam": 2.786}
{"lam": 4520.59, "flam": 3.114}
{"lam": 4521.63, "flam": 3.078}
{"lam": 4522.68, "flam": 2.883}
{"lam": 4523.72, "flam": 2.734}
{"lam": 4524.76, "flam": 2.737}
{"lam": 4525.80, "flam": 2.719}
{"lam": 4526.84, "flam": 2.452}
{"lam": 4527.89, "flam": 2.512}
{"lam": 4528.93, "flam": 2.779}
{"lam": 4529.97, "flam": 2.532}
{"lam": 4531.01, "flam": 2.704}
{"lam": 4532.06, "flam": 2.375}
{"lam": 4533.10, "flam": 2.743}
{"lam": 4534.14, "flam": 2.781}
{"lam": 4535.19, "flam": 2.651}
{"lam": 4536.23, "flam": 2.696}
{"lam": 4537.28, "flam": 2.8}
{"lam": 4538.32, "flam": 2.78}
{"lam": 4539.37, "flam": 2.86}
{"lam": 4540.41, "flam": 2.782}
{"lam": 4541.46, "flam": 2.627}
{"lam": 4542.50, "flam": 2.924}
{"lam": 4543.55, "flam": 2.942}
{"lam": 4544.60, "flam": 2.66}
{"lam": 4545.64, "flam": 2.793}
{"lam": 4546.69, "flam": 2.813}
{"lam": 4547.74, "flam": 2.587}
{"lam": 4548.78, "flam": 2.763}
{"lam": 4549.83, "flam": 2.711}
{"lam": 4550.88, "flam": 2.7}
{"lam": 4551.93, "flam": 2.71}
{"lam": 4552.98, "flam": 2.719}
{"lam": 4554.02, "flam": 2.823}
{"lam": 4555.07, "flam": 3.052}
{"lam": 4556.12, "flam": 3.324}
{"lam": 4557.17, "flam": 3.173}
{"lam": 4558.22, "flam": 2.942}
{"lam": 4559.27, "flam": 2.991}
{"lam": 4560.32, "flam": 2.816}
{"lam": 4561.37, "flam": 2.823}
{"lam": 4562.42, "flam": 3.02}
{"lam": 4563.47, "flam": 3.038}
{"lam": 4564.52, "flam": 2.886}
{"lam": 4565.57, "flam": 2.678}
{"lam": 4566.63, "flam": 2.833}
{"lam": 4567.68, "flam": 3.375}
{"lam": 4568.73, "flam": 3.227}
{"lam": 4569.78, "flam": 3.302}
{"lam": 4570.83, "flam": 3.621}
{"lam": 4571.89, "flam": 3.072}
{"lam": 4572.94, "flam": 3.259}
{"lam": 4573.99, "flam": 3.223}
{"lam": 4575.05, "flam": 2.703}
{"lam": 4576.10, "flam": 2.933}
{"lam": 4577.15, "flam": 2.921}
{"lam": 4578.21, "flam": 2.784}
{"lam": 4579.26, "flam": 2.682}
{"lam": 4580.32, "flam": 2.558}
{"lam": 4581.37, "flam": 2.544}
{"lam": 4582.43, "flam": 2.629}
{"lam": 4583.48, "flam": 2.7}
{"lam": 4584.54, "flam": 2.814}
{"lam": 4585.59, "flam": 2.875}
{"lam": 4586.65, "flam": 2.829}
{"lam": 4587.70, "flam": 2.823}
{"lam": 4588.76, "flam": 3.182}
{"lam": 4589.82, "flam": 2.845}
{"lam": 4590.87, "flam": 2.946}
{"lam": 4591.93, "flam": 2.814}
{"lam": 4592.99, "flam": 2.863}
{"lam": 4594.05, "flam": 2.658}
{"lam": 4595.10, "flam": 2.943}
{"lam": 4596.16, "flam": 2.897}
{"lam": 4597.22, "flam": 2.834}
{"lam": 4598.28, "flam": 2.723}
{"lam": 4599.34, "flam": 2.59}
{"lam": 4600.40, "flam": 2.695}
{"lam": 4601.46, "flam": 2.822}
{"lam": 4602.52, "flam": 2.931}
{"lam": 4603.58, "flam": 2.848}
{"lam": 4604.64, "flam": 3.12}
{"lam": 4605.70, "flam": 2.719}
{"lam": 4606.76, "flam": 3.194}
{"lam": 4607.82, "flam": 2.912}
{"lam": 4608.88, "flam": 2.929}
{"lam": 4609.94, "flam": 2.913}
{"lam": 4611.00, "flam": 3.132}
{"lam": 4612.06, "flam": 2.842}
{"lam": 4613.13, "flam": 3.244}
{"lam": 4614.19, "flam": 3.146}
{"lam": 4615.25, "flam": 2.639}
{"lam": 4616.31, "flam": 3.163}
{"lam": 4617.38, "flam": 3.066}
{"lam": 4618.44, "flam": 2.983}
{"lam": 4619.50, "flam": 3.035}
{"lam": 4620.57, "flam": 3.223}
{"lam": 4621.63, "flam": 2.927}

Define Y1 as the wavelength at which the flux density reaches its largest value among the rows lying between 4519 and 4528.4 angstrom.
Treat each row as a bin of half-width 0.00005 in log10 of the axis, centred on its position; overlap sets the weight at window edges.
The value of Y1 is 4520.59 angstrom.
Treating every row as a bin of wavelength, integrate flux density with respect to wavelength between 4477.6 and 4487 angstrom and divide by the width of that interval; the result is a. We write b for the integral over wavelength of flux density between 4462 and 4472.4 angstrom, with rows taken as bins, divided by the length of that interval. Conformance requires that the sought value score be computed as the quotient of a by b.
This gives 1.08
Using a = 2.81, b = 2.61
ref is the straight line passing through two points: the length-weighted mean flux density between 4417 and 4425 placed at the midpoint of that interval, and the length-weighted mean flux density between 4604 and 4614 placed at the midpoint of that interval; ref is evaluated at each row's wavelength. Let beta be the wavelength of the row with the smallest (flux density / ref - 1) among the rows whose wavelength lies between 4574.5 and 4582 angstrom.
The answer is 4581.37 angstrom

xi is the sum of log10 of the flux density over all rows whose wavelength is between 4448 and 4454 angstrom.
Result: 2.56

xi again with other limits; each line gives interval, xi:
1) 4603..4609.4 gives 2.82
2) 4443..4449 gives 2.50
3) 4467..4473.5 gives 2.58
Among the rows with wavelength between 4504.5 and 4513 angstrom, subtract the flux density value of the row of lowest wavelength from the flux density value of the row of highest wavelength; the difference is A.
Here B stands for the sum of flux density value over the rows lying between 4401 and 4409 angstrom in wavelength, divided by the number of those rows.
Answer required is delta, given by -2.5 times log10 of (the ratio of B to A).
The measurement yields -2.2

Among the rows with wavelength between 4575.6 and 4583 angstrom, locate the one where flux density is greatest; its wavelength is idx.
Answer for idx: 4576.10 angstrom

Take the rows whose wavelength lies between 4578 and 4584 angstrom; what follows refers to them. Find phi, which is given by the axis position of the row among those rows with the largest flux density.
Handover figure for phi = 4578.21 angstrom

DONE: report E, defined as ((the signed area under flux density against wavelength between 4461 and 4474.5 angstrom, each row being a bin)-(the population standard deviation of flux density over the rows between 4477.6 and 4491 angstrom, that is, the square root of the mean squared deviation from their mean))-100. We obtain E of -64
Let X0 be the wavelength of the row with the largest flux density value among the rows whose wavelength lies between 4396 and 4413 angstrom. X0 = 4412.61 angstrom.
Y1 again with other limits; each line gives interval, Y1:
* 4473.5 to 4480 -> 4476.05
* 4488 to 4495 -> 4494.65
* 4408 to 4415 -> 4412.61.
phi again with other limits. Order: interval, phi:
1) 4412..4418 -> 4412.61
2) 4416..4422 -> 4421.76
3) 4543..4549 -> 4543.55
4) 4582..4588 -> 4585.59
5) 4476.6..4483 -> 4481.21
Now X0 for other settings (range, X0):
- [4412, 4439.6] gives 4425.84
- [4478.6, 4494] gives 4485.34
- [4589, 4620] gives 4613.13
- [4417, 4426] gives 4425.84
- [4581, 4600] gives 4588.76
